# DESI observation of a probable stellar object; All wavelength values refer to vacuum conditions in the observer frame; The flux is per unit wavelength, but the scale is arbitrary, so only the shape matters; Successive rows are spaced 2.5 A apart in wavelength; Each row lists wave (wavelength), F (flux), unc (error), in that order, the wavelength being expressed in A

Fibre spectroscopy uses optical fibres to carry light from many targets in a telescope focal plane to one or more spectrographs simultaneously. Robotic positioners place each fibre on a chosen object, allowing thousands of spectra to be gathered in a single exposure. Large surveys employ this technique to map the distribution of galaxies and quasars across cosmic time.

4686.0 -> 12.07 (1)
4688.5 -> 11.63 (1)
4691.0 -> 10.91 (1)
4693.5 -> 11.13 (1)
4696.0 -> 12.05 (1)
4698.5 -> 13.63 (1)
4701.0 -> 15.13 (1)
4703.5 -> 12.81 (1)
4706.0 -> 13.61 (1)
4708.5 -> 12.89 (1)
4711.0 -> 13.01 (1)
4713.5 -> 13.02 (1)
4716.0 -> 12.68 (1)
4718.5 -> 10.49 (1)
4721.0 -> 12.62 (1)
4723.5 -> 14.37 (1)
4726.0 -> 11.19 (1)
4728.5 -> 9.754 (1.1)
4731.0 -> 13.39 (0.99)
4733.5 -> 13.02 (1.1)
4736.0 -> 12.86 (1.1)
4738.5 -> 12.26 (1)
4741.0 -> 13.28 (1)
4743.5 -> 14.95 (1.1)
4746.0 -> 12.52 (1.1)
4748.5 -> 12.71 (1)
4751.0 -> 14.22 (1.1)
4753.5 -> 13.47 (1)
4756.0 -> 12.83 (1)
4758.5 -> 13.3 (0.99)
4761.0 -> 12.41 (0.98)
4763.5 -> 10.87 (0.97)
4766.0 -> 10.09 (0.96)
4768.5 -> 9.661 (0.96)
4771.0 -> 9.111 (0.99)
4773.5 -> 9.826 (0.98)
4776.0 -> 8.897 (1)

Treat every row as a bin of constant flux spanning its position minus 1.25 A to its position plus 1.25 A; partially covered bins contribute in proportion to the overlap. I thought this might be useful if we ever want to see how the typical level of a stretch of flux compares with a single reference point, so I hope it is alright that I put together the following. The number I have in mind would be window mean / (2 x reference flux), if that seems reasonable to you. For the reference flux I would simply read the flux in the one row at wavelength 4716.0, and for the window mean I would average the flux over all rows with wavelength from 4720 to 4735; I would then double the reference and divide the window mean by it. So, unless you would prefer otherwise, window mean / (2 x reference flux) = 0.489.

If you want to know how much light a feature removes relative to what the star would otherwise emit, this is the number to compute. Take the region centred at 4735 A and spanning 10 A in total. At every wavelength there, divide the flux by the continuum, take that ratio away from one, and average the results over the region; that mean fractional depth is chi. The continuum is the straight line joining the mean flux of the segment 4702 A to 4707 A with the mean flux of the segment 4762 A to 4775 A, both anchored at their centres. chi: -0.10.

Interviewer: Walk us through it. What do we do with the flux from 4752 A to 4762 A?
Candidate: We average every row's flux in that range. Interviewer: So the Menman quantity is 13.0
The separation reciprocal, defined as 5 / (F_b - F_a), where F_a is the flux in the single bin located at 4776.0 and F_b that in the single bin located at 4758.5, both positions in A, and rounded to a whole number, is 1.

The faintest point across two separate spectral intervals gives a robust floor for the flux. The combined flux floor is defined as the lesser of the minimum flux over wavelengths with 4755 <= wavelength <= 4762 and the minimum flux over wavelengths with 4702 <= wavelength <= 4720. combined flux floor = 10.5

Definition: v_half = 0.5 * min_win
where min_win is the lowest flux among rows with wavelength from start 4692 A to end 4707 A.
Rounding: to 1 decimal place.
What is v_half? 5.6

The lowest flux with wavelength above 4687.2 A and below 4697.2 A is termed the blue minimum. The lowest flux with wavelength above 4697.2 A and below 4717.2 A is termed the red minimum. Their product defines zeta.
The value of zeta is 138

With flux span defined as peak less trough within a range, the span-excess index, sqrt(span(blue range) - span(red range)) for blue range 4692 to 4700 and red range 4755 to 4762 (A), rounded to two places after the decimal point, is 1.27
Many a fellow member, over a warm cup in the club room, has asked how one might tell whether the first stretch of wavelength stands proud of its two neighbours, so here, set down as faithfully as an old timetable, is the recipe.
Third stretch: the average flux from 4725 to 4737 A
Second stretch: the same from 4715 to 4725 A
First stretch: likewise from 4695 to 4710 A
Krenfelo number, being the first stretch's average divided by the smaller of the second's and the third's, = 1.11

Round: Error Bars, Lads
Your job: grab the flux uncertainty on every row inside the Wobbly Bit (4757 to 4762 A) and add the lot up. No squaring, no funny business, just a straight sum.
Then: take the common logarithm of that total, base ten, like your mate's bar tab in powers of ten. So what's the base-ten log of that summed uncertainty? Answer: 0.29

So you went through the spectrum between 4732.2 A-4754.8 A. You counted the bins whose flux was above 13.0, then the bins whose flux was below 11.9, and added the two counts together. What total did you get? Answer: 5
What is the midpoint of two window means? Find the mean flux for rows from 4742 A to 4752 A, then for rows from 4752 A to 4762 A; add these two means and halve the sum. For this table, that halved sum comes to 13.3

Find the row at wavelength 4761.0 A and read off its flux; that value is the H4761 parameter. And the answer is 12.41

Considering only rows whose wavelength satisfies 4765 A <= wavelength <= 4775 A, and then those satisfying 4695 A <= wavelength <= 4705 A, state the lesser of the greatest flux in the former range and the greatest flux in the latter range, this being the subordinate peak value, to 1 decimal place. 10.1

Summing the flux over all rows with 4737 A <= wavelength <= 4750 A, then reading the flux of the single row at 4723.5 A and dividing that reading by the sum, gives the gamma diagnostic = 0.219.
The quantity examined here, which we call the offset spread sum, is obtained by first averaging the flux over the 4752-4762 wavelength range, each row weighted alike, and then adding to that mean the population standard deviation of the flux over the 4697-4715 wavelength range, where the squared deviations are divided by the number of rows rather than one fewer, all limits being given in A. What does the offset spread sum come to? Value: 13.8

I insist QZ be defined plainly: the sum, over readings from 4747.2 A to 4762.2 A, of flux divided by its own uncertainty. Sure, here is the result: 78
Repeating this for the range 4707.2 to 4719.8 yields 62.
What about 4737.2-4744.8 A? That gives 39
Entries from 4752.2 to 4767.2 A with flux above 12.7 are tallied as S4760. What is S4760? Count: 3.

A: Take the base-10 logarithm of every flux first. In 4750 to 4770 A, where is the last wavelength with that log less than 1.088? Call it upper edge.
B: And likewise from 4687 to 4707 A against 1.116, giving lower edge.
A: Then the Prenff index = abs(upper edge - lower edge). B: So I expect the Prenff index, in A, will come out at 65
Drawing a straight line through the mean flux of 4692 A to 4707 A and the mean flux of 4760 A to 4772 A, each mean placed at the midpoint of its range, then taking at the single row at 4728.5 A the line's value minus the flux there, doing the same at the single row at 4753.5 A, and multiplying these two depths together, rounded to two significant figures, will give -5.5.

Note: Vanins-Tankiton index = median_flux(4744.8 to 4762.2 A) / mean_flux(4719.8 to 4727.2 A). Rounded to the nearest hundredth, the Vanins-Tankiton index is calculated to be 1.01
